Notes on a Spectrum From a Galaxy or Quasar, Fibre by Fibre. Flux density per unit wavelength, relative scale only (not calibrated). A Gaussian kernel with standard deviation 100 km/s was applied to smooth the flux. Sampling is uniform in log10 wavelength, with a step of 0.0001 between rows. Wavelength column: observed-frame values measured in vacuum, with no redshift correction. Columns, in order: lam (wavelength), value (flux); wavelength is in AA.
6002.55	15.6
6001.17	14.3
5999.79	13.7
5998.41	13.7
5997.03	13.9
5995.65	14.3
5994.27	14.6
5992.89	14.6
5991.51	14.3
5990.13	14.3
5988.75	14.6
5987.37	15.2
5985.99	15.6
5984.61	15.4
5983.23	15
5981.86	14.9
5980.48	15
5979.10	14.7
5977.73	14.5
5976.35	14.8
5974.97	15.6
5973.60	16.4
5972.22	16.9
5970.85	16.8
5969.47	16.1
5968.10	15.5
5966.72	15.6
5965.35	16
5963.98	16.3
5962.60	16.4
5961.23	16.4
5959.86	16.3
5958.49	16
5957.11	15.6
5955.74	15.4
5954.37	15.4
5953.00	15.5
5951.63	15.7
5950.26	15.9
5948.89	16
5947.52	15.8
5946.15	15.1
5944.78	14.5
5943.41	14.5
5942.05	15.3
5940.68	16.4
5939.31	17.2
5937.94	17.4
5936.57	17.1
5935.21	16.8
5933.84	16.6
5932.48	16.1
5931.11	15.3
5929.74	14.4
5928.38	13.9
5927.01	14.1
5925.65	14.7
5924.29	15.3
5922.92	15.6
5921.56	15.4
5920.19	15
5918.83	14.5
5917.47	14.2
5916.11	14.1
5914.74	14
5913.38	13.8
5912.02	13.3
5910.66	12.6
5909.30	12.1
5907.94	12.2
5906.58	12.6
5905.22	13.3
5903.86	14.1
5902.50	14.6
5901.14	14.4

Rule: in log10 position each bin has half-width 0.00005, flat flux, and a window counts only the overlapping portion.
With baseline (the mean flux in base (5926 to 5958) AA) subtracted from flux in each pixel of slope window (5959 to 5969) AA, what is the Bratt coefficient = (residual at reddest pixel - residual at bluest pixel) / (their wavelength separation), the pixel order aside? -0.10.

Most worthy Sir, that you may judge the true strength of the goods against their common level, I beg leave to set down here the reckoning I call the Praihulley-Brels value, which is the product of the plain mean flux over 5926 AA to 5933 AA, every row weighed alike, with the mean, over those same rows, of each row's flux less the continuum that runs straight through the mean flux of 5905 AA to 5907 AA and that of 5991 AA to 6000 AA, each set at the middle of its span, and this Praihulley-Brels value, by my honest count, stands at 22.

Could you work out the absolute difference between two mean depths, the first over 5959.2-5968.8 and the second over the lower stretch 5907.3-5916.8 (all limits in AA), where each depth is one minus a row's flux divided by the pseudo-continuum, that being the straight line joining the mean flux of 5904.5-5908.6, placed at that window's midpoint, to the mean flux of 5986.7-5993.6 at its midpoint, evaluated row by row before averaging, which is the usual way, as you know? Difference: 0.12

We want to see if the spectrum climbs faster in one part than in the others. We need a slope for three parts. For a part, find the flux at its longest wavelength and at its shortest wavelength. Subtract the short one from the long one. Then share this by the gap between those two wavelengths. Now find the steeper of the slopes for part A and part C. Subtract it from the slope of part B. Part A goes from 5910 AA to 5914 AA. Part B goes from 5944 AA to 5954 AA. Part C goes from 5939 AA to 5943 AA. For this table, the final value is -0.320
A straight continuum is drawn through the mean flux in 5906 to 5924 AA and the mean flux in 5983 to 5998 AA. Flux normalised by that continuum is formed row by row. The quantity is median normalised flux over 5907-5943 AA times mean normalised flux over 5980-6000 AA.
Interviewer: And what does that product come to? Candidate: 1.06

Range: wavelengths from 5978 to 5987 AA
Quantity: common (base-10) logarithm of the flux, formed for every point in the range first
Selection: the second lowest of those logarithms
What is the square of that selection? 1.38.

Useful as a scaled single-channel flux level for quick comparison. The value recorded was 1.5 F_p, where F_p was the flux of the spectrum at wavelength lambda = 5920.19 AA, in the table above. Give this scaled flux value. 22.5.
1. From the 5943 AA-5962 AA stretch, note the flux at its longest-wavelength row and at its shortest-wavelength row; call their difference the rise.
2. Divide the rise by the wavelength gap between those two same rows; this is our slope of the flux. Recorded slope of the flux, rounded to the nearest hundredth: 0.11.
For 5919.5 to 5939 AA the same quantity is 0.14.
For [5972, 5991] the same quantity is -0.15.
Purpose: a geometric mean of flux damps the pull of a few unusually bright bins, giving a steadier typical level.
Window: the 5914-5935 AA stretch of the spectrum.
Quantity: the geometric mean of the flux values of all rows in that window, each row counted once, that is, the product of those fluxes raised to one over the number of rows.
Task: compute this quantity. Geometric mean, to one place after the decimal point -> 14.9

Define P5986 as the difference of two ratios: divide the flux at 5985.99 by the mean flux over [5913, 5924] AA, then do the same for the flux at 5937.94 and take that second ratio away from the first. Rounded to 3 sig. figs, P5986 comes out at -0.123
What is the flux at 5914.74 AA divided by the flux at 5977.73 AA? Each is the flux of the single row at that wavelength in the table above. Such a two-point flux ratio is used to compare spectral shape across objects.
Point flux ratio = 0.966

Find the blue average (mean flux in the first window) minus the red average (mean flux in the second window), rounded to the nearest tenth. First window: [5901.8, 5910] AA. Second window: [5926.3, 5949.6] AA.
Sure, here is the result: -2.5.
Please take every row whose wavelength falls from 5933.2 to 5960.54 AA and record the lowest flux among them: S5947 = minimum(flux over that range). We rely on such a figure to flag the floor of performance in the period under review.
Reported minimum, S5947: 14.5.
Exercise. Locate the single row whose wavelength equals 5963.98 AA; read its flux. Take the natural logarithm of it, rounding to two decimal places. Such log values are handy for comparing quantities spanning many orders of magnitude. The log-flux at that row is 2.79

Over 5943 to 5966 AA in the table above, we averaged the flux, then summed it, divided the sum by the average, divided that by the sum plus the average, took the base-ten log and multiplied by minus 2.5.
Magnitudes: 3.05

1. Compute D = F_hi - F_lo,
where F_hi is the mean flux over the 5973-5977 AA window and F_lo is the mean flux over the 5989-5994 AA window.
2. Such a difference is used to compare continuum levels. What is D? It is 1.2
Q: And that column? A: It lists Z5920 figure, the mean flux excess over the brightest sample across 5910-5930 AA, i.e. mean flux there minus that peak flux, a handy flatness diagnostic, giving -1.3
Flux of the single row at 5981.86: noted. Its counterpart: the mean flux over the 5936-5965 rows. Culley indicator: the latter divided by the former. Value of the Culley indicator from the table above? 1.07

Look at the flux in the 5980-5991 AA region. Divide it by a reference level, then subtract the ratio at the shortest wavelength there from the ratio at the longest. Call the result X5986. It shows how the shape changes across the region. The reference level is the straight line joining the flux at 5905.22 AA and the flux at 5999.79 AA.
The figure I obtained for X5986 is -0.055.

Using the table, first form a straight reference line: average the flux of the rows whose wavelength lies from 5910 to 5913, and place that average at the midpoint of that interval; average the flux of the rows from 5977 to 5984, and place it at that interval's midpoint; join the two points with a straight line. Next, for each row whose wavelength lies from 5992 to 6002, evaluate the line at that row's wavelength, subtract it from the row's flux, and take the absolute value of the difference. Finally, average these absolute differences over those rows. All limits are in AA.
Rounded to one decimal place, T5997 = 1.1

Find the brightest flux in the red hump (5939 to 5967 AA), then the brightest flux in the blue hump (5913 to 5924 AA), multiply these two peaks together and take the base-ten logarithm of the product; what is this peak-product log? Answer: 2.43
